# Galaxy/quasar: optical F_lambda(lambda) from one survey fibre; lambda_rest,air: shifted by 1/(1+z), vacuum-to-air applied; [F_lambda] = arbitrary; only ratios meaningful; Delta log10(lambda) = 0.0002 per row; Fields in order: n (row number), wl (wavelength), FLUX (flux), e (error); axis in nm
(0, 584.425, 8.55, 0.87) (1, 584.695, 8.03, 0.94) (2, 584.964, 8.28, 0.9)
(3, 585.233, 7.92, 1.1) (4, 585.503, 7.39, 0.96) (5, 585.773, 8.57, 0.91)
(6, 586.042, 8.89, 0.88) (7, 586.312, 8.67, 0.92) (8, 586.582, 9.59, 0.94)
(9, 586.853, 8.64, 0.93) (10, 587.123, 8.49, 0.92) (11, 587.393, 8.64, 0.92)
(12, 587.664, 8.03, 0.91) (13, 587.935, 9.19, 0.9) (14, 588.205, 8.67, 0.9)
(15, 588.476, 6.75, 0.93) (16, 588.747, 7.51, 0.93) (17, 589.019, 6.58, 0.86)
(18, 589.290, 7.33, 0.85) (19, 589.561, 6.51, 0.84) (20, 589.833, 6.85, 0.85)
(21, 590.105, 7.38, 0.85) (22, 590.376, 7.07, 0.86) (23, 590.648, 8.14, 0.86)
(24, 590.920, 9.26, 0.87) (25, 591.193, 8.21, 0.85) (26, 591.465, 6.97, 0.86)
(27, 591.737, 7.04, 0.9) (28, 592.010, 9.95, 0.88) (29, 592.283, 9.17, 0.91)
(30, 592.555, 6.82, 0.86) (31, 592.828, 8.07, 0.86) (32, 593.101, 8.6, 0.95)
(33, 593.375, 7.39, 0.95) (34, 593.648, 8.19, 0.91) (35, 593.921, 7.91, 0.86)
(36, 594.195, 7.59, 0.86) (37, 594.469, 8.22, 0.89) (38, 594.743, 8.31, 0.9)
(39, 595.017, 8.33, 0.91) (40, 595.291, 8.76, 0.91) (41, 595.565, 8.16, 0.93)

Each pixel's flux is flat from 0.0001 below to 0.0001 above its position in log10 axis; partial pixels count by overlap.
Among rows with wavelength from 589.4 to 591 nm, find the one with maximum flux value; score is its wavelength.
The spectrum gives 590.920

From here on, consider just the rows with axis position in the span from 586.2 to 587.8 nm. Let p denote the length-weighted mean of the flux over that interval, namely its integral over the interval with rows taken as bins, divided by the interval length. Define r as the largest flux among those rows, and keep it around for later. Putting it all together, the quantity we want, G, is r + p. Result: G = 18.3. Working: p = 8.7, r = 9.59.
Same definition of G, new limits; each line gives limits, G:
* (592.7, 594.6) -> 16.6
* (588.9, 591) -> 16.6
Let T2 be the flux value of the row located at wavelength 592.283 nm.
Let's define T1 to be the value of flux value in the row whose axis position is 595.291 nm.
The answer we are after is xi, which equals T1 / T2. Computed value 0.96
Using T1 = 8.76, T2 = 9.17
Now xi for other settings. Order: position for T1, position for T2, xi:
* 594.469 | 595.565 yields 1.01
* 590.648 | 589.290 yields 1.11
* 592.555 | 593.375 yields 0.92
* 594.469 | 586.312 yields 0.95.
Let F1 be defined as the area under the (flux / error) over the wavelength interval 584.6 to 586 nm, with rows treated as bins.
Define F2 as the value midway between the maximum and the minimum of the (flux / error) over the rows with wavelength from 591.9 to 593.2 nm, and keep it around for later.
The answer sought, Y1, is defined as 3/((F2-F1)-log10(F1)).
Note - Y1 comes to -0.88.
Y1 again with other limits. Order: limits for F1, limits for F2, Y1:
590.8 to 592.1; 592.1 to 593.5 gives -0.68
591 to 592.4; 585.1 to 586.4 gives -0.53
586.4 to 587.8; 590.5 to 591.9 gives -0.60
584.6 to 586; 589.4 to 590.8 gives -0.68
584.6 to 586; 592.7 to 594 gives -0.68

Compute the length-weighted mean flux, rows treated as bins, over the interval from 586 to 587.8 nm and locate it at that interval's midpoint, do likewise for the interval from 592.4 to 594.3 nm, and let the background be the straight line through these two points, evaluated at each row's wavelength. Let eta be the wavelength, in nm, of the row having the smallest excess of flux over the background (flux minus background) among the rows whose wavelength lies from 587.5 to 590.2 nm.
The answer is 589.019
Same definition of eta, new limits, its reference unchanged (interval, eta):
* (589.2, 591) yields 589.561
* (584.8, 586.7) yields 585.503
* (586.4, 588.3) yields 587.664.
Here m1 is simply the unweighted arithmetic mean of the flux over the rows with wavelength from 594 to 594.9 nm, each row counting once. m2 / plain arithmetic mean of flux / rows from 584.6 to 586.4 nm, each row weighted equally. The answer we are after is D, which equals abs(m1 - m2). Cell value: 0.2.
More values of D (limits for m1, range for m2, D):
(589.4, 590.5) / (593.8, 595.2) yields 1.1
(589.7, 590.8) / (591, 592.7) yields 0.7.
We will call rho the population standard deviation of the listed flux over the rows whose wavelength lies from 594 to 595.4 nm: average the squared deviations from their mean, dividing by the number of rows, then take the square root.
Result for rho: 0.4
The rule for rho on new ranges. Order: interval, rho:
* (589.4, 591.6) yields 0.9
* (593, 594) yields 0.4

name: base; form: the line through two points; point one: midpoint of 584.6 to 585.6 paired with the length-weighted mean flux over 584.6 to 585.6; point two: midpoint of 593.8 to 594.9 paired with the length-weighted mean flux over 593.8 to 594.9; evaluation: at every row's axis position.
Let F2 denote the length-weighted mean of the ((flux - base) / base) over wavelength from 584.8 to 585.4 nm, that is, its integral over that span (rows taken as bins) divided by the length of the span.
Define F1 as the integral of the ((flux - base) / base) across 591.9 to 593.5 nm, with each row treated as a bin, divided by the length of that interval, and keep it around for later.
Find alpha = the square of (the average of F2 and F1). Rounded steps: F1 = 0.04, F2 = 0.017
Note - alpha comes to 0.0008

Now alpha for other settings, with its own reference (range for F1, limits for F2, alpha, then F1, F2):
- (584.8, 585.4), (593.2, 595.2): 0.0001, 0.02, 0.002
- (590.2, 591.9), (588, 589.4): 0.0018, -0.02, -0.062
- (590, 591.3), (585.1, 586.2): 0.0004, 0.01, 0.035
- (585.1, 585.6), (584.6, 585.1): 0.0000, -0.03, 0.031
